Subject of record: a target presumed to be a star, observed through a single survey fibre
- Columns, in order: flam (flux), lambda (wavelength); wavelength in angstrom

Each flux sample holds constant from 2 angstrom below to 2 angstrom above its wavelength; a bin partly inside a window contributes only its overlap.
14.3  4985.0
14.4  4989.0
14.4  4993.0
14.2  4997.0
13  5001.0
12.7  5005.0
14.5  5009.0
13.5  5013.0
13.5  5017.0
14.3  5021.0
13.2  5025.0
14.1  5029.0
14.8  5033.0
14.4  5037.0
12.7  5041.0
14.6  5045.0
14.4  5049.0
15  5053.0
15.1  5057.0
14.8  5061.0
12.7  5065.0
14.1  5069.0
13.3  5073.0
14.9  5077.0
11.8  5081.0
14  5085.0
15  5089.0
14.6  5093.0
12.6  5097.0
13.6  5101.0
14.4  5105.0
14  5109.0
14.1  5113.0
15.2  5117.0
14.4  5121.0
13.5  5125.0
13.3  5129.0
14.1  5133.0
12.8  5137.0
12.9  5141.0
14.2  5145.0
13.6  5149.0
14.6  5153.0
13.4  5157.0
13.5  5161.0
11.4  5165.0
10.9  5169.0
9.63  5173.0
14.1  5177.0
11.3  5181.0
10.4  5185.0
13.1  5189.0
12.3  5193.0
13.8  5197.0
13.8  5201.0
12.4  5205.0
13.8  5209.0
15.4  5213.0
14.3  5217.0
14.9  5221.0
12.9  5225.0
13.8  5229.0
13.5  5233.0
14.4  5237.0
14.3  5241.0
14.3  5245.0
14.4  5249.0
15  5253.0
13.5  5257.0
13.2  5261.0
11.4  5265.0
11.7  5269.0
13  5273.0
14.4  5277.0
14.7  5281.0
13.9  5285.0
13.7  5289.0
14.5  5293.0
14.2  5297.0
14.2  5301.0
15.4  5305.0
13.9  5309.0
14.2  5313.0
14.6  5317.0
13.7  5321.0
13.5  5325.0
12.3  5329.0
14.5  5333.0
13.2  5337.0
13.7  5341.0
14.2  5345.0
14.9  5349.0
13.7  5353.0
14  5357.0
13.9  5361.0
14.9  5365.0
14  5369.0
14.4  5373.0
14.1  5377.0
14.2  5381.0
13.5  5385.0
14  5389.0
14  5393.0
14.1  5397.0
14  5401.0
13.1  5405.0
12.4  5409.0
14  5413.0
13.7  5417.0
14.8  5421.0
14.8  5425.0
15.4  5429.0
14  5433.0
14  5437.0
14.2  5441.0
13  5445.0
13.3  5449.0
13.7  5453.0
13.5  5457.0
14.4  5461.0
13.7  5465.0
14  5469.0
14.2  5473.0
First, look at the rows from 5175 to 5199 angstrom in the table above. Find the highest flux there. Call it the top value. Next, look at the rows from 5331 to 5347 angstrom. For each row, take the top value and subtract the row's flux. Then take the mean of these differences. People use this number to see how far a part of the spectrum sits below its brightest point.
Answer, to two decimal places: 0.20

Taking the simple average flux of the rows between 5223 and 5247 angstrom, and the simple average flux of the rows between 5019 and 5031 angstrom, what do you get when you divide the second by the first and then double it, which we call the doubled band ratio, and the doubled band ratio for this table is 2.00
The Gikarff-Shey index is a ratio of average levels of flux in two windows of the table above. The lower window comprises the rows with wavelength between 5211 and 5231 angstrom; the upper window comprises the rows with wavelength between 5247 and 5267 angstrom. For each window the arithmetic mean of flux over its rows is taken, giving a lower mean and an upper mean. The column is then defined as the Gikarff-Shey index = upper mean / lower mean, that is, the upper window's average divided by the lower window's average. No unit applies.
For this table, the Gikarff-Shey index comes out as 0.95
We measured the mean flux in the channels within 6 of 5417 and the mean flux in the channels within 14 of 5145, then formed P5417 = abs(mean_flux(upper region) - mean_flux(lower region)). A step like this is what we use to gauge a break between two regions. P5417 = 0.51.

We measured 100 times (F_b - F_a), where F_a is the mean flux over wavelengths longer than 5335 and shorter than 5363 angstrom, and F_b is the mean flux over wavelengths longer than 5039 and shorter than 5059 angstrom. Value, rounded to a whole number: 42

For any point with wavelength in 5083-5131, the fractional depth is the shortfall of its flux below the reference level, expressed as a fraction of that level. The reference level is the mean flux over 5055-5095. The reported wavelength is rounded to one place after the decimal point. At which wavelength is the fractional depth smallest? 5117.0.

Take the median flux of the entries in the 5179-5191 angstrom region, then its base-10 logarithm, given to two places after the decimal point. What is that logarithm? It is 1.05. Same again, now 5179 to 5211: 1.11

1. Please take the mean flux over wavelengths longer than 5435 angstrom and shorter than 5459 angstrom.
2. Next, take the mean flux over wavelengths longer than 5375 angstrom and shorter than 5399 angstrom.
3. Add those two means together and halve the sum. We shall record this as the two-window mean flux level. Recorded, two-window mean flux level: 13.8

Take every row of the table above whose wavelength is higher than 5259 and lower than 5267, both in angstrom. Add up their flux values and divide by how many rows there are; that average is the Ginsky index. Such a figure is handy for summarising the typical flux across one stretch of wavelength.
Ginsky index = 12.3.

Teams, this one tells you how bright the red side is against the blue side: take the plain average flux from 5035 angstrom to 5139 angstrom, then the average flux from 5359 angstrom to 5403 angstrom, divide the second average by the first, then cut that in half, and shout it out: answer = 0.504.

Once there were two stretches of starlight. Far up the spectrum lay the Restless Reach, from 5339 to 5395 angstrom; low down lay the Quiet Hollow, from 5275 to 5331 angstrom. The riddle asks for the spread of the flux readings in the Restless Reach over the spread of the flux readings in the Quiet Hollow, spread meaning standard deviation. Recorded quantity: 0.57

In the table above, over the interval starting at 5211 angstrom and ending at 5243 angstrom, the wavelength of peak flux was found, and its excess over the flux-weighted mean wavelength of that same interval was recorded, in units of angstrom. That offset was -13.8 angstrom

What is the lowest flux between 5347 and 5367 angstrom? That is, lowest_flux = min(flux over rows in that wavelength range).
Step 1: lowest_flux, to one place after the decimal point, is 13.7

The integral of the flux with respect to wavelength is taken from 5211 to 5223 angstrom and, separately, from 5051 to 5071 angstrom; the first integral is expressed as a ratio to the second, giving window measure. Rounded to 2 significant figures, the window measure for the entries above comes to 0.62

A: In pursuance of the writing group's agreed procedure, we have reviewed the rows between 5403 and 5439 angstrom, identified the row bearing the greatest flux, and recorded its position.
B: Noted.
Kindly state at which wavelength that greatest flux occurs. 5429.0 angstrom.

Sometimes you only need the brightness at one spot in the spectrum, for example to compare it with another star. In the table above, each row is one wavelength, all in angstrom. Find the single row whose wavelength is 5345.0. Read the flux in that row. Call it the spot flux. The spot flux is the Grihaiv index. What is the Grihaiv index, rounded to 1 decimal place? 14.2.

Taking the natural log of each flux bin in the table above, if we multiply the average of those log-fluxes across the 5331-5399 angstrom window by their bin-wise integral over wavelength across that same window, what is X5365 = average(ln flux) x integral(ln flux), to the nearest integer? 475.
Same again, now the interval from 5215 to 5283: 466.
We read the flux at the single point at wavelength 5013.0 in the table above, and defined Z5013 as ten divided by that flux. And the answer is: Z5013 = 0.74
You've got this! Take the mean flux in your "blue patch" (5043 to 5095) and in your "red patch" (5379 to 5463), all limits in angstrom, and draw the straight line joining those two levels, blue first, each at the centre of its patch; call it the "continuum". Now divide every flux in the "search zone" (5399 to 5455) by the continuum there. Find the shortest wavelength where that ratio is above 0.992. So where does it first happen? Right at 5401.0 angstrom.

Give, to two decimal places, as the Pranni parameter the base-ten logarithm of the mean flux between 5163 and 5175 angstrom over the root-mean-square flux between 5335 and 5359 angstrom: -0.12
